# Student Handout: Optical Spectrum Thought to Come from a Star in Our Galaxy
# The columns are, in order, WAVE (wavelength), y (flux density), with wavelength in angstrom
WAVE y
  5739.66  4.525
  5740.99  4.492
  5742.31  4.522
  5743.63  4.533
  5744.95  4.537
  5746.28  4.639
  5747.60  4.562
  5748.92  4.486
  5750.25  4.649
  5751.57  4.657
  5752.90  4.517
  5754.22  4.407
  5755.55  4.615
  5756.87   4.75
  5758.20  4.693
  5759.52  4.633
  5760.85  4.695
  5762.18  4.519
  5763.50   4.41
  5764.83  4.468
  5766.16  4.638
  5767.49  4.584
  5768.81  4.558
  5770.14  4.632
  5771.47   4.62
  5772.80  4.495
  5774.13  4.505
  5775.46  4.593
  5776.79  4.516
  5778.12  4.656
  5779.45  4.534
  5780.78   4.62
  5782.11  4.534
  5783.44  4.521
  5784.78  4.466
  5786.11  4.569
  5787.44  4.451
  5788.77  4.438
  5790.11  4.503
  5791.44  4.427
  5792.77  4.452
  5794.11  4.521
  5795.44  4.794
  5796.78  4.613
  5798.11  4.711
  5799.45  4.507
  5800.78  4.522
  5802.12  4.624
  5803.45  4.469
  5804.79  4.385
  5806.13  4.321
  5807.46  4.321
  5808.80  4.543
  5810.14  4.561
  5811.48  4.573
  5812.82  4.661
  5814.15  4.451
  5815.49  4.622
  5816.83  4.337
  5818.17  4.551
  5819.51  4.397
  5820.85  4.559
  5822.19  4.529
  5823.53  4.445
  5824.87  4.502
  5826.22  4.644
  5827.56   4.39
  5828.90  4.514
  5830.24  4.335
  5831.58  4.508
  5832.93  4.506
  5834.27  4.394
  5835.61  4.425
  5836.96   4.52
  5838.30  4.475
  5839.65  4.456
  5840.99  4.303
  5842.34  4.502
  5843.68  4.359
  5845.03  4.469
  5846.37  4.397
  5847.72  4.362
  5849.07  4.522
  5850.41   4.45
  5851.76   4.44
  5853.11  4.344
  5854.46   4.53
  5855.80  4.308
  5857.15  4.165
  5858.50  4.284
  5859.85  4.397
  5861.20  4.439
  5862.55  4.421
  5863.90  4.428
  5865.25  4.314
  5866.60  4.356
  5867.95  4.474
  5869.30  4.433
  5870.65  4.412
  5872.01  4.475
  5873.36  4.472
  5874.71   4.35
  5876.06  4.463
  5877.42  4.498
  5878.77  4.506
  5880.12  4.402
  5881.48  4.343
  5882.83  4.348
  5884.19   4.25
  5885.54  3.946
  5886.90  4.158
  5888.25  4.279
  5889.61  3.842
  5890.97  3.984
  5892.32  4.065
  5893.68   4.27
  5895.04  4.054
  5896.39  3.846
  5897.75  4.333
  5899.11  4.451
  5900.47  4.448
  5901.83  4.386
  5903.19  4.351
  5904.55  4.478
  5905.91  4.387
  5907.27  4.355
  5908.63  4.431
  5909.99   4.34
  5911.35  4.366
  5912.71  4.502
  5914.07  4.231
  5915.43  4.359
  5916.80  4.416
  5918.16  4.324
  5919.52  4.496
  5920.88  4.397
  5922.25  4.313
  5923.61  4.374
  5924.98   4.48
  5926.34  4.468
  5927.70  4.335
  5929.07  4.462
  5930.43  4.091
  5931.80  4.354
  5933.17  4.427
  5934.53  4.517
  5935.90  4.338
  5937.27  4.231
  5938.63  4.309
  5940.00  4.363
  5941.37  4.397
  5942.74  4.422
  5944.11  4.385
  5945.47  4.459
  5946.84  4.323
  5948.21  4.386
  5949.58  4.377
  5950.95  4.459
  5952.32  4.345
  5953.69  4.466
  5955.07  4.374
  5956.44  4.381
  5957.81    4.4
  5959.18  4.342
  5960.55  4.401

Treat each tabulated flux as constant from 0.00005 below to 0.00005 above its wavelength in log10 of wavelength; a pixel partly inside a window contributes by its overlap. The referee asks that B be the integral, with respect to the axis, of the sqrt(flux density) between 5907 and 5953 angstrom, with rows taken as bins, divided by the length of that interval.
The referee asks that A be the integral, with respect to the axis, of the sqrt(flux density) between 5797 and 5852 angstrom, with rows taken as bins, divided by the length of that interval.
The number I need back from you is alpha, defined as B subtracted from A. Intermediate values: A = 2.12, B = 2.09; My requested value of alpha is 0.02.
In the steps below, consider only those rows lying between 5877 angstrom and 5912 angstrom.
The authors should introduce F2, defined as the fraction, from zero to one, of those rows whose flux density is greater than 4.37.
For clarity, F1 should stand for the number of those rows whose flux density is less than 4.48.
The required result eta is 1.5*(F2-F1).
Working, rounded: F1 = 24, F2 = 0.3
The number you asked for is -35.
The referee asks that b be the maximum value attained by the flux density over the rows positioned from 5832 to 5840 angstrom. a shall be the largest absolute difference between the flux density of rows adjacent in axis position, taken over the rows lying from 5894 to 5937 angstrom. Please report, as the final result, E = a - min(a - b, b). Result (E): 4.52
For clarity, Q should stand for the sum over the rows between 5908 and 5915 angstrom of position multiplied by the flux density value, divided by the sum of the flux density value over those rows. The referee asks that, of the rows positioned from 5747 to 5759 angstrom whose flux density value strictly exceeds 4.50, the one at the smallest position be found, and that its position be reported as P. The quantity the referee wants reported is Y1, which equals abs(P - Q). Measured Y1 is 163.7 angstrom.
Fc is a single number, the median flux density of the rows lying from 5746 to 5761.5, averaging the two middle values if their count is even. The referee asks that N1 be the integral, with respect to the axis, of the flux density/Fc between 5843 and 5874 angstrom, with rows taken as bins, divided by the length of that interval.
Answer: 0.950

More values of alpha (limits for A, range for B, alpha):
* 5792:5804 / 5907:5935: 0.05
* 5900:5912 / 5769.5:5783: -0.04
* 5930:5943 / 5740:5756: -0.05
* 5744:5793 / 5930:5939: 0.05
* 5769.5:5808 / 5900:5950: 0.04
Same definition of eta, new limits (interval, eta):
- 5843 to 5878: -34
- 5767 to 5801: -6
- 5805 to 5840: -17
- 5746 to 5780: -3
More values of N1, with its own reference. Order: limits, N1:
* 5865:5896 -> 0.925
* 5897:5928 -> 0.947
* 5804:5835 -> 0.966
